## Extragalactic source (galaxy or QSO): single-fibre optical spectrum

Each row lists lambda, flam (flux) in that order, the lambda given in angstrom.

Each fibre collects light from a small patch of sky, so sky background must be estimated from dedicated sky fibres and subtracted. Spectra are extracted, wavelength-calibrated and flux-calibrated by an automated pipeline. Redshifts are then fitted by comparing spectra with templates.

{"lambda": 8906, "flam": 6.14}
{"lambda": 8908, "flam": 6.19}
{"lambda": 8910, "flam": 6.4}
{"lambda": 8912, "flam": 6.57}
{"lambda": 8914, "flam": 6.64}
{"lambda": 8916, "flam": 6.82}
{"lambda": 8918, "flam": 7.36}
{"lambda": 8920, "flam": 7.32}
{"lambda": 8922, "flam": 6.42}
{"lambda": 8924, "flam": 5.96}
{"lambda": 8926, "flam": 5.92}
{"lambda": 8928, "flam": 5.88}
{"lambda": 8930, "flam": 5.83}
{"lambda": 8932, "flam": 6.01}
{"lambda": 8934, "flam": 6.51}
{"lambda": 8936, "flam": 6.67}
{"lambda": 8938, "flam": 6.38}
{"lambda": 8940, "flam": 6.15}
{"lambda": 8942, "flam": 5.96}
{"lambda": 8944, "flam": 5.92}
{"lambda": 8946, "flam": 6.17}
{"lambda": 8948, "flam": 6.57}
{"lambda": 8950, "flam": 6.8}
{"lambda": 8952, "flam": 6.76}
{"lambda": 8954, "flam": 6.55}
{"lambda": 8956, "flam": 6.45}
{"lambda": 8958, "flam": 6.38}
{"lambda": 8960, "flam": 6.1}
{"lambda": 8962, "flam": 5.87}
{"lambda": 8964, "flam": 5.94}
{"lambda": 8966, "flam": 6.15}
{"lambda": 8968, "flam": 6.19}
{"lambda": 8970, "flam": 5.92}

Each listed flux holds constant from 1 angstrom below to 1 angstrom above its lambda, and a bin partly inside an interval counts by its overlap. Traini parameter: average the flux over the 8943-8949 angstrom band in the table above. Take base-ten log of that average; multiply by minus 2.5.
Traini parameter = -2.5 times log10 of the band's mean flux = -1.984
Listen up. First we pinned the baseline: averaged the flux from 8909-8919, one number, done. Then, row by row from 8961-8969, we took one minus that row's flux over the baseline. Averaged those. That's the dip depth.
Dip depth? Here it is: 0.11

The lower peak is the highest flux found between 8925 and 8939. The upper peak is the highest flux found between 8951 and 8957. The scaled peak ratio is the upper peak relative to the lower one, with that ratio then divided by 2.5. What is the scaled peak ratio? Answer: 0.41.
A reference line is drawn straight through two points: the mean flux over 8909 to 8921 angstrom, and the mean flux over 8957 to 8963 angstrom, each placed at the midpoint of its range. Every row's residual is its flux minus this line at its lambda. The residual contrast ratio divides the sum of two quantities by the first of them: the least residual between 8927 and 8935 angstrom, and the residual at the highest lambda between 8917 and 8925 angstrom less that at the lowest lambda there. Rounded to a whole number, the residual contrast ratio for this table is 3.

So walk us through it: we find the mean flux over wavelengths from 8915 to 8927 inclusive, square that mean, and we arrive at 44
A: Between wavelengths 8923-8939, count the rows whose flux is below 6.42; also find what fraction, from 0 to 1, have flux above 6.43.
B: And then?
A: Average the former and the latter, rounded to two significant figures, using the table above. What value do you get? 3.1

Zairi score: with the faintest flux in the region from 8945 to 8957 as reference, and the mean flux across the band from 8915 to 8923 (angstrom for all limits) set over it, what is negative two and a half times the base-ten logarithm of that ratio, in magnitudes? -0.13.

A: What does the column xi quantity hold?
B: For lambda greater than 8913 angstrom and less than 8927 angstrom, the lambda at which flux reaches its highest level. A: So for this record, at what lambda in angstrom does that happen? 8918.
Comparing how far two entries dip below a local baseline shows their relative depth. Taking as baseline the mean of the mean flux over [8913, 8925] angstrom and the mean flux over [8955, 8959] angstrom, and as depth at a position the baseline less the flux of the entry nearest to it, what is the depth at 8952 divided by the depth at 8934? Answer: -2.4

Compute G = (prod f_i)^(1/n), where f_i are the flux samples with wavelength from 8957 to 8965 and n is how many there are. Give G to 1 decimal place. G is 6.1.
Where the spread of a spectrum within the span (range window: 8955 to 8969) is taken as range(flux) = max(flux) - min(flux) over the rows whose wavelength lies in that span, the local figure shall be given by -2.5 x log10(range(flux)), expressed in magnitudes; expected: 0.6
